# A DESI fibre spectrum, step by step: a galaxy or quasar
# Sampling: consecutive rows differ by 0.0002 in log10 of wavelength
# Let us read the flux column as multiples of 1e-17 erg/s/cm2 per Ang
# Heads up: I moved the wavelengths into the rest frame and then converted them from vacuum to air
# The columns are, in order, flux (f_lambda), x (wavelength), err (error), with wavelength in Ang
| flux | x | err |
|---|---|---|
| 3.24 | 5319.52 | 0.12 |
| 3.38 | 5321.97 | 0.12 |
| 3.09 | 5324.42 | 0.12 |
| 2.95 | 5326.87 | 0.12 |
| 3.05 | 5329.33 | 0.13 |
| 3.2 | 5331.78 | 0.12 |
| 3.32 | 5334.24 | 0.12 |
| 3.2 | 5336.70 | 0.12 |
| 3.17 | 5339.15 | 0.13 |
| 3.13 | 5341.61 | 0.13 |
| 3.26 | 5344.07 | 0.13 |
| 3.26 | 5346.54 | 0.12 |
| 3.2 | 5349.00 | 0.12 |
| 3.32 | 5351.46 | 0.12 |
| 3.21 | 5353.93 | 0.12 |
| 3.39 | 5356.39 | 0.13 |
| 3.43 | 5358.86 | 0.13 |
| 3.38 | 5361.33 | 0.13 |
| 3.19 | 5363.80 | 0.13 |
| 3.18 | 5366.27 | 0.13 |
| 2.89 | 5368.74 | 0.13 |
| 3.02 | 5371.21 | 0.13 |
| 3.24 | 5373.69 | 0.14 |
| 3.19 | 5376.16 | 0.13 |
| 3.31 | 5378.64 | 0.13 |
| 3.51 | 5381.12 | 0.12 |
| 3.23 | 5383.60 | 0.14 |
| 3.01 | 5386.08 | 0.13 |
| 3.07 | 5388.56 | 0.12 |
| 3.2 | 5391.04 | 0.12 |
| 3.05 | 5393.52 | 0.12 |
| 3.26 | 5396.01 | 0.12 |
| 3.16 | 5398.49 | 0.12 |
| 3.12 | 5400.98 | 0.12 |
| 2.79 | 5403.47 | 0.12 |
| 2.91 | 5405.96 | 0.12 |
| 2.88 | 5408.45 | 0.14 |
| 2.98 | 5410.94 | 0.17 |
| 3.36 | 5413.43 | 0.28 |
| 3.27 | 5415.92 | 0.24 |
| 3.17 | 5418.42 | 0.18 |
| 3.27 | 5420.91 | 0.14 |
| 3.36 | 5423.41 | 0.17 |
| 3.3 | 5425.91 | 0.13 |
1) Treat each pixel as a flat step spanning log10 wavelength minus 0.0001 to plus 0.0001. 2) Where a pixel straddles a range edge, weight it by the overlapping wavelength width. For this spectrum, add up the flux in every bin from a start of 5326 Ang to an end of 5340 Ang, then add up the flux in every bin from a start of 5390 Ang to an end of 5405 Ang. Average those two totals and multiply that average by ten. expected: 187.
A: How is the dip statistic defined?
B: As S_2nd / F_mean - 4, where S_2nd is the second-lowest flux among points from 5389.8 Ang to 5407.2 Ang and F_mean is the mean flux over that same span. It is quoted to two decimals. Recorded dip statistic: -3.05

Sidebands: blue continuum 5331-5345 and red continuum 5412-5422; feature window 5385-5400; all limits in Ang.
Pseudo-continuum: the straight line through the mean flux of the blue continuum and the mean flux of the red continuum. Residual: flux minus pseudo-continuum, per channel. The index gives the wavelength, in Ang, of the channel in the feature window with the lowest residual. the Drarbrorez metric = 5386.08 Ang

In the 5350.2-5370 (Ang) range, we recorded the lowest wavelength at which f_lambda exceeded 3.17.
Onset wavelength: 5351.46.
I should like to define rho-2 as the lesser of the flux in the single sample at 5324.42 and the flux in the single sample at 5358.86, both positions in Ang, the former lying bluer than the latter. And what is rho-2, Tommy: 3.09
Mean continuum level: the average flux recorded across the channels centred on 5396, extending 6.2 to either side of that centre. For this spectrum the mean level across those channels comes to 3.16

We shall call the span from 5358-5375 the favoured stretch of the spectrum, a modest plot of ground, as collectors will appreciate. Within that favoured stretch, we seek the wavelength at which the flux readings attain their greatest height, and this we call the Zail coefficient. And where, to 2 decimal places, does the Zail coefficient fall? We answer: 5358.86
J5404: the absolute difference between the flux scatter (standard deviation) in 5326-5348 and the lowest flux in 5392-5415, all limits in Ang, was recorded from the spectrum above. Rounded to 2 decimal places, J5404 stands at 2.68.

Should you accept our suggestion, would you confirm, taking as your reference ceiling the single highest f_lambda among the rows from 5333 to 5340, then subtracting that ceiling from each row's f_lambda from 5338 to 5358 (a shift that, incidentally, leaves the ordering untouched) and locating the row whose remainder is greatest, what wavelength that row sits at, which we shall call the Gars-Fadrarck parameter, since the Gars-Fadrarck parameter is 5356.39 Ang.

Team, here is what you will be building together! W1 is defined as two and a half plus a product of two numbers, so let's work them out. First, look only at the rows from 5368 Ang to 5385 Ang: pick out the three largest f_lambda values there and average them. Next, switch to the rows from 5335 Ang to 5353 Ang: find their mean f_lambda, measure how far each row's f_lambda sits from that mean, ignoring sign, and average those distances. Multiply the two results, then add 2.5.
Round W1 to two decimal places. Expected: 2.67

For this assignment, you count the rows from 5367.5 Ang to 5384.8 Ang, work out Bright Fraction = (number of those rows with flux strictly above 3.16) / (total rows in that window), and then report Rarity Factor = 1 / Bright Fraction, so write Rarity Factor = 1.4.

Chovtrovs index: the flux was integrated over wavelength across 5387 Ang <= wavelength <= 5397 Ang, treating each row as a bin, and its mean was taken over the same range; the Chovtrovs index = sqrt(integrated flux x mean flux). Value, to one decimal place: 9.9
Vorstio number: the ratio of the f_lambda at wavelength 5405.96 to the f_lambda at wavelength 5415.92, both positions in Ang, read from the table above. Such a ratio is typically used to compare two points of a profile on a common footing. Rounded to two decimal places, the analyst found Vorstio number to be 0.89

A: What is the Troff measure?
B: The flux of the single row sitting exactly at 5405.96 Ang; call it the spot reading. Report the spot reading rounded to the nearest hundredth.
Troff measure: 2.91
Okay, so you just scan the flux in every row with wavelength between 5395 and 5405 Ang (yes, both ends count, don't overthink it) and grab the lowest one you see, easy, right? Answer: 2.79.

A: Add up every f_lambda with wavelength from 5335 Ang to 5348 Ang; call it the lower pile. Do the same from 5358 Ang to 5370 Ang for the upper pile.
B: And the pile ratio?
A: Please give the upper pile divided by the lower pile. 1.00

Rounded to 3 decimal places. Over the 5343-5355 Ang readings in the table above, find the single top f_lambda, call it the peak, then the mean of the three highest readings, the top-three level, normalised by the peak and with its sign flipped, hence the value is -0.988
